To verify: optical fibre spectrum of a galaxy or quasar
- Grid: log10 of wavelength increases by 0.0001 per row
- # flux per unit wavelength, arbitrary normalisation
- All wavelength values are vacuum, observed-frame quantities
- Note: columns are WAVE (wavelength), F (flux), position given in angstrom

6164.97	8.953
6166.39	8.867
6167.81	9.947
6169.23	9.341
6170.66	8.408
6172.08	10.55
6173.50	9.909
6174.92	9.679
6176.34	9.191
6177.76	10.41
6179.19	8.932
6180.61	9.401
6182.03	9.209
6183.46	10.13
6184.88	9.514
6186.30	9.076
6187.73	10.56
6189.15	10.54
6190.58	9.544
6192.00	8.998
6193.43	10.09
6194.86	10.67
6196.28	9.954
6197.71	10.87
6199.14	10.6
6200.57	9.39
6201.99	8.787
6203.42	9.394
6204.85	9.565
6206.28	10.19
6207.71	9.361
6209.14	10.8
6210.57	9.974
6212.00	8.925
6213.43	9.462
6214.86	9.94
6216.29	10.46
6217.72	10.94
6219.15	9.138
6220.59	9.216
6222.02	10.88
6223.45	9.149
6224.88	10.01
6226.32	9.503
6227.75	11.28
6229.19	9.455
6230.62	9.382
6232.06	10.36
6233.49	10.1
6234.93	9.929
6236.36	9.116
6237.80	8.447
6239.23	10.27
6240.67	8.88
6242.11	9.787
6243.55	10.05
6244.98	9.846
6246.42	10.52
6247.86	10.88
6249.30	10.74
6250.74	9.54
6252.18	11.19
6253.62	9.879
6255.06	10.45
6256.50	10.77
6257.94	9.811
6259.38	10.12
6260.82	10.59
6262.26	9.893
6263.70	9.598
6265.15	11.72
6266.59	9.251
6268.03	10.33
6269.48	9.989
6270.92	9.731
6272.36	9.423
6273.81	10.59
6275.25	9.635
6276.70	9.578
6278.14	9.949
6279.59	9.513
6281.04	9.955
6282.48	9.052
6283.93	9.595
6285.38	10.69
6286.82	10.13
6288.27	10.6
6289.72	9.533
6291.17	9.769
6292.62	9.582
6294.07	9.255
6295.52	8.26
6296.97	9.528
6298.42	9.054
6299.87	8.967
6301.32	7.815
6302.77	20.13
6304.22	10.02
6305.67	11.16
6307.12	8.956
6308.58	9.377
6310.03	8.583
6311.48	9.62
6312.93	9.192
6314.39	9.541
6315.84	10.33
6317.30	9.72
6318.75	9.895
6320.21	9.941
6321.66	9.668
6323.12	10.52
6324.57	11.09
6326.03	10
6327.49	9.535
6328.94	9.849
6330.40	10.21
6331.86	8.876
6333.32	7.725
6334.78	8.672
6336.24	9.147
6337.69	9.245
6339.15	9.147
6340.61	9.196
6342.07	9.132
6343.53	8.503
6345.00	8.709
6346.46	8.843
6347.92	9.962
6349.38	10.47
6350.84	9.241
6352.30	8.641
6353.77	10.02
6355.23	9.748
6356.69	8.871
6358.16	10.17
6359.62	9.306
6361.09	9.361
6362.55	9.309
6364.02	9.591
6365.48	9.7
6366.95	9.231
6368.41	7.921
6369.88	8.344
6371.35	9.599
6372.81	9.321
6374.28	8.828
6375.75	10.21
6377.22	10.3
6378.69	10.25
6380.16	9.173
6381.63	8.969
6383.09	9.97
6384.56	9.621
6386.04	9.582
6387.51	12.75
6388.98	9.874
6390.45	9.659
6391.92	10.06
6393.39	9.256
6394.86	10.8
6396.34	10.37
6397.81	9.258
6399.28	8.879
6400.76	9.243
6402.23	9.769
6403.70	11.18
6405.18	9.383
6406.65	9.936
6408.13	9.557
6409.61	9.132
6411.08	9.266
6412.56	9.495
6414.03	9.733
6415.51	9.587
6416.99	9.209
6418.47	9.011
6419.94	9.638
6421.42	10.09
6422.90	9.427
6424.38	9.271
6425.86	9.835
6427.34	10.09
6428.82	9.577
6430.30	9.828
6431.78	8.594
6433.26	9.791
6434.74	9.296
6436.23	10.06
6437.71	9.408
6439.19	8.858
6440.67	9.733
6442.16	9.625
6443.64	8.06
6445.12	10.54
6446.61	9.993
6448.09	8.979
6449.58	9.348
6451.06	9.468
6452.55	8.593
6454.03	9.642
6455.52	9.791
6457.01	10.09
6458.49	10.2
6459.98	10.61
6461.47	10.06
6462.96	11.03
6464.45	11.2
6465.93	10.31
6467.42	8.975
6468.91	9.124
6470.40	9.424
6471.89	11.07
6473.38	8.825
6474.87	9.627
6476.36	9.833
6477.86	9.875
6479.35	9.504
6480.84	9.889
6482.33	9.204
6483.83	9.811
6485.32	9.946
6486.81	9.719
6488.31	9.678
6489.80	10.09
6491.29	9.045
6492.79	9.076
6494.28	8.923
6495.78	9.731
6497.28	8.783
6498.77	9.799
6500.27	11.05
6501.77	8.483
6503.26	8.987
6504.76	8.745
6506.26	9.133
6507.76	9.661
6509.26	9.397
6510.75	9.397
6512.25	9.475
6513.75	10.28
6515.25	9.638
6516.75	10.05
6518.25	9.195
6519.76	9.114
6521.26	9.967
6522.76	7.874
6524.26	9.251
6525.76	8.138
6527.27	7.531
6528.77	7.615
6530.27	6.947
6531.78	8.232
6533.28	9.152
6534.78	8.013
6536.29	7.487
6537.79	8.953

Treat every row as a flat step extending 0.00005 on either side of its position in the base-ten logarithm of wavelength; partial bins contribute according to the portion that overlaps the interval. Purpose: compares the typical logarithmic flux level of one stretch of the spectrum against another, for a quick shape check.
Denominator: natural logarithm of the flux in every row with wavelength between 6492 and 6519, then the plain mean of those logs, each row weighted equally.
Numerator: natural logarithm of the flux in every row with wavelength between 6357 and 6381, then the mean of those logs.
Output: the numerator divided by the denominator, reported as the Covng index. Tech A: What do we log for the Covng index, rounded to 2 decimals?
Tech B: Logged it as 1.00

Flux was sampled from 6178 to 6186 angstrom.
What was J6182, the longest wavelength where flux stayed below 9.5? 6182.03 angstrom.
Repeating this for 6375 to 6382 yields 6381.63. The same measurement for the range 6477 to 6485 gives 6482.33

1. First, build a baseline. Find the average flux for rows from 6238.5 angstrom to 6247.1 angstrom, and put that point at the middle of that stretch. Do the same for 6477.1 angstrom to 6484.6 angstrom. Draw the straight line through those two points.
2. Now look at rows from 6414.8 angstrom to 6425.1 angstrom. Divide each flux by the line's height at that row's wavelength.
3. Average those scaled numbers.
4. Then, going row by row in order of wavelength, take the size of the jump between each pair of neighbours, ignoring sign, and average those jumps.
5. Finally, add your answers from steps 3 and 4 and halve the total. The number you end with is 0.508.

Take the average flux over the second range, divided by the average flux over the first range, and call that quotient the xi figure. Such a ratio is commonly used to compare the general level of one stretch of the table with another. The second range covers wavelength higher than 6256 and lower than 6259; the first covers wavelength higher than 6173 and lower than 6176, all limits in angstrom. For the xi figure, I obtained 1.05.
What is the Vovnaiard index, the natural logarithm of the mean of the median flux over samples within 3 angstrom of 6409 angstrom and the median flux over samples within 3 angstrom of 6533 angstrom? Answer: 2.171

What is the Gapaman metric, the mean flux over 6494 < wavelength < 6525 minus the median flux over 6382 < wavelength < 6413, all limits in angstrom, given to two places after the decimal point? -0.24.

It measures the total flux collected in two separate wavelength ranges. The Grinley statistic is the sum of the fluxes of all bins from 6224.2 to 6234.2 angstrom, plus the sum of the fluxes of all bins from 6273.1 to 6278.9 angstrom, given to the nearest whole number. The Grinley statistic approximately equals 110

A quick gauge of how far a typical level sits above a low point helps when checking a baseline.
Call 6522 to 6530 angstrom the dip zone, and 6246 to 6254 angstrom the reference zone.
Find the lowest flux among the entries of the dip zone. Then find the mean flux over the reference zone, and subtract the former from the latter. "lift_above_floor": 2.9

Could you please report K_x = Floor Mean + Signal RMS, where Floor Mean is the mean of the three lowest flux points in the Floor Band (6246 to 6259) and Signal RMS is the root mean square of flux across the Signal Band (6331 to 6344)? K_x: 18.6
